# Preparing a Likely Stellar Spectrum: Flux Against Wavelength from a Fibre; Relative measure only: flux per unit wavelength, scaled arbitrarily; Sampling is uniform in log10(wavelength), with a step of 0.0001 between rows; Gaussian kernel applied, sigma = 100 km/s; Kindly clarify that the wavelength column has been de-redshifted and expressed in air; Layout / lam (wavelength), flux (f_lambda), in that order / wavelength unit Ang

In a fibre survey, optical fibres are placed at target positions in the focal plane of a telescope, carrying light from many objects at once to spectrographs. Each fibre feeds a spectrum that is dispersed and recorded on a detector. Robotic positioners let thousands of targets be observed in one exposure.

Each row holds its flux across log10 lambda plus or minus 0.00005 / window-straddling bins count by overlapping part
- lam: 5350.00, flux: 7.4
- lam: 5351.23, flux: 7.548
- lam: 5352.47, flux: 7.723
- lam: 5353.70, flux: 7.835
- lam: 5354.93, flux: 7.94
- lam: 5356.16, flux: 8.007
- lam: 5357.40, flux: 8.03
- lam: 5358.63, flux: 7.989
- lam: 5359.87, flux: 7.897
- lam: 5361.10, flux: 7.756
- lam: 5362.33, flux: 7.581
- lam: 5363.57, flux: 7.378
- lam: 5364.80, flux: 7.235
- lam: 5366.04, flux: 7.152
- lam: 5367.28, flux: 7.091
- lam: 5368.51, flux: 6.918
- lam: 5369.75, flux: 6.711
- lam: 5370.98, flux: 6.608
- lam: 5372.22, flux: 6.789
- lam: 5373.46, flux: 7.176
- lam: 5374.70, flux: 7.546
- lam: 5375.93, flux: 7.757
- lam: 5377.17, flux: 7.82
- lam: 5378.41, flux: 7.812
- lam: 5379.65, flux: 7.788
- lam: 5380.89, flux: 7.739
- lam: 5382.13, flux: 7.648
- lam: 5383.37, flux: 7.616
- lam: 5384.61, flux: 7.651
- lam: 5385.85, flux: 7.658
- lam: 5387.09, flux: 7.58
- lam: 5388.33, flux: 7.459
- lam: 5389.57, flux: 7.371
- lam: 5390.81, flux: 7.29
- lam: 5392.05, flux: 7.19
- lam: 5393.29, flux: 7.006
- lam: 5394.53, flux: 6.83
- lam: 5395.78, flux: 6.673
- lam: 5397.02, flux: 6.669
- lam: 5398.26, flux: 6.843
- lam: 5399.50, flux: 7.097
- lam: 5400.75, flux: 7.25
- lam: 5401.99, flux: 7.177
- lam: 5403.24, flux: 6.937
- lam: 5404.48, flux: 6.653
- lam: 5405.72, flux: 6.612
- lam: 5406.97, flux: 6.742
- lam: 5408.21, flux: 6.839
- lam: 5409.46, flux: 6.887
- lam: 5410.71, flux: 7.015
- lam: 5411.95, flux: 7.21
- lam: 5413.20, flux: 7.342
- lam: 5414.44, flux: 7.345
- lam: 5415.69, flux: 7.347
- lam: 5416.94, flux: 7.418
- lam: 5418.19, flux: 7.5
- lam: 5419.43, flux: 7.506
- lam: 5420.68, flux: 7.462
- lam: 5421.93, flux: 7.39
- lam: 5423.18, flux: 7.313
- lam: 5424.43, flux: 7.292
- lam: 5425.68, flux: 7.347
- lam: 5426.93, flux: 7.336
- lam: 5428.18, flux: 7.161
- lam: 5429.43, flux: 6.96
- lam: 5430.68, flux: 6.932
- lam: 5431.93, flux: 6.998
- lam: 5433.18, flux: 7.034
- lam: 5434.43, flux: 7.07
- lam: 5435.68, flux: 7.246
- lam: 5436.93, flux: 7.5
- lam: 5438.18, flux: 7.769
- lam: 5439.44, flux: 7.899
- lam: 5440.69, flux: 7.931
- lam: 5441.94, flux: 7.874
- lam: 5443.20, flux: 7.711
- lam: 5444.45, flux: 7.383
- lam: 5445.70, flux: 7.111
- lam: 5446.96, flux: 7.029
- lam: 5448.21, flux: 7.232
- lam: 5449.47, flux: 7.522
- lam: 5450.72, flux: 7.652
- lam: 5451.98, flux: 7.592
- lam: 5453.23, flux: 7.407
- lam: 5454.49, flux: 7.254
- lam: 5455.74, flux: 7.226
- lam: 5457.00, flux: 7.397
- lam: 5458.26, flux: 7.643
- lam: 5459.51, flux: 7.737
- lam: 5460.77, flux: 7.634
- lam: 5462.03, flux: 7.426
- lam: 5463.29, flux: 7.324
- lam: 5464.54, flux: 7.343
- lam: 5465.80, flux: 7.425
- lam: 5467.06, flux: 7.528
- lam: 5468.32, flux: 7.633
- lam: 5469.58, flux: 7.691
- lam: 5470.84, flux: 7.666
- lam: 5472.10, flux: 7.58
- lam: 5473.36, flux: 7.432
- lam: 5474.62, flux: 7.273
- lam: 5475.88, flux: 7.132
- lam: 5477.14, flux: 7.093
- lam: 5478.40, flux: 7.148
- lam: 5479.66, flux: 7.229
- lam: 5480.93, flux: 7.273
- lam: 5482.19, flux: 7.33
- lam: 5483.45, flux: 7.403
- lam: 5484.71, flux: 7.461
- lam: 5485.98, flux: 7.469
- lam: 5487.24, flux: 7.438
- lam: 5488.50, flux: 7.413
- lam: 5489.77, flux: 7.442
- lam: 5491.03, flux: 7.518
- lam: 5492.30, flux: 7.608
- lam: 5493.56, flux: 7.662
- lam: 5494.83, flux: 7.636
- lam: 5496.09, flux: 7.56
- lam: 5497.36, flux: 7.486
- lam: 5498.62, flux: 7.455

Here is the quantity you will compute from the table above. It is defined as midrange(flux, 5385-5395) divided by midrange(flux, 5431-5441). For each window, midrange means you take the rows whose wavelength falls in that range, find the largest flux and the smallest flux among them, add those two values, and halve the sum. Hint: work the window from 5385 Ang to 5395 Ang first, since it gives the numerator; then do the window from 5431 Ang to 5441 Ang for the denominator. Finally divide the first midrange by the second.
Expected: 0.97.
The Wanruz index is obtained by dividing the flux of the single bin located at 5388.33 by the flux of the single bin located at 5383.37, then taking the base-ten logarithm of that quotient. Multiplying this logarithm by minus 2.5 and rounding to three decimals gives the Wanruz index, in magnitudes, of 0.023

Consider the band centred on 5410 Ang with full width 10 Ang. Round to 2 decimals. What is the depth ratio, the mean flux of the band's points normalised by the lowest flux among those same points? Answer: 1.06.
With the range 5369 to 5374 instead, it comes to 1.03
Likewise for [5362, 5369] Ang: 1.04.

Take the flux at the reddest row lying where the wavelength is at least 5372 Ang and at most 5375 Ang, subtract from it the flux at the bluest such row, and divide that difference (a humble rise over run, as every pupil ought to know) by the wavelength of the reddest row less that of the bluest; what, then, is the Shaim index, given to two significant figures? 0.31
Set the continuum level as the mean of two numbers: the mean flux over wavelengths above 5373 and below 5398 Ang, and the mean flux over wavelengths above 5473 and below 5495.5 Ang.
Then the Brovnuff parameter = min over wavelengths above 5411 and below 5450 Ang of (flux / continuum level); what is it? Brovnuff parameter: 0.937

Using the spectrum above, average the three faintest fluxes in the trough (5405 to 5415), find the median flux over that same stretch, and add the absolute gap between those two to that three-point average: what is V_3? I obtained 6.95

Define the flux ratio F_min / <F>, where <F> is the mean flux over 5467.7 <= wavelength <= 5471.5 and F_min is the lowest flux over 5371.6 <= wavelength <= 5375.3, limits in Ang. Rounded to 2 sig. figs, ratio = 0.89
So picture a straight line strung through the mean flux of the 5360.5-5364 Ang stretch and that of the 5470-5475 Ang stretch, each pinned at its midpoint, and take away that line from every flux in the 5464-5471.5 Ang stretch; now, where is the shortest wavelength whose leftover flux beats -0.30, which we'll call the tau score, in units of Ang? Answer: 5464.54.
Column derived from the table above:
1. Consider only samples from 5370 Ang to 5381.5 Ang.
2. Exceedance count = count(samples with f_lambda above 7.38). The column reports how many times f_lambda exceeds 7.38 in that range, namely 6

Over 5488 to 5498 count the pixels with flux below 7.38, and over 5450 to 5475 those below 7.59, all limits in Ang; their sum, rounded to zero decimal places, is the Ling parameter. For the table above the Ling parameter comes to 12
